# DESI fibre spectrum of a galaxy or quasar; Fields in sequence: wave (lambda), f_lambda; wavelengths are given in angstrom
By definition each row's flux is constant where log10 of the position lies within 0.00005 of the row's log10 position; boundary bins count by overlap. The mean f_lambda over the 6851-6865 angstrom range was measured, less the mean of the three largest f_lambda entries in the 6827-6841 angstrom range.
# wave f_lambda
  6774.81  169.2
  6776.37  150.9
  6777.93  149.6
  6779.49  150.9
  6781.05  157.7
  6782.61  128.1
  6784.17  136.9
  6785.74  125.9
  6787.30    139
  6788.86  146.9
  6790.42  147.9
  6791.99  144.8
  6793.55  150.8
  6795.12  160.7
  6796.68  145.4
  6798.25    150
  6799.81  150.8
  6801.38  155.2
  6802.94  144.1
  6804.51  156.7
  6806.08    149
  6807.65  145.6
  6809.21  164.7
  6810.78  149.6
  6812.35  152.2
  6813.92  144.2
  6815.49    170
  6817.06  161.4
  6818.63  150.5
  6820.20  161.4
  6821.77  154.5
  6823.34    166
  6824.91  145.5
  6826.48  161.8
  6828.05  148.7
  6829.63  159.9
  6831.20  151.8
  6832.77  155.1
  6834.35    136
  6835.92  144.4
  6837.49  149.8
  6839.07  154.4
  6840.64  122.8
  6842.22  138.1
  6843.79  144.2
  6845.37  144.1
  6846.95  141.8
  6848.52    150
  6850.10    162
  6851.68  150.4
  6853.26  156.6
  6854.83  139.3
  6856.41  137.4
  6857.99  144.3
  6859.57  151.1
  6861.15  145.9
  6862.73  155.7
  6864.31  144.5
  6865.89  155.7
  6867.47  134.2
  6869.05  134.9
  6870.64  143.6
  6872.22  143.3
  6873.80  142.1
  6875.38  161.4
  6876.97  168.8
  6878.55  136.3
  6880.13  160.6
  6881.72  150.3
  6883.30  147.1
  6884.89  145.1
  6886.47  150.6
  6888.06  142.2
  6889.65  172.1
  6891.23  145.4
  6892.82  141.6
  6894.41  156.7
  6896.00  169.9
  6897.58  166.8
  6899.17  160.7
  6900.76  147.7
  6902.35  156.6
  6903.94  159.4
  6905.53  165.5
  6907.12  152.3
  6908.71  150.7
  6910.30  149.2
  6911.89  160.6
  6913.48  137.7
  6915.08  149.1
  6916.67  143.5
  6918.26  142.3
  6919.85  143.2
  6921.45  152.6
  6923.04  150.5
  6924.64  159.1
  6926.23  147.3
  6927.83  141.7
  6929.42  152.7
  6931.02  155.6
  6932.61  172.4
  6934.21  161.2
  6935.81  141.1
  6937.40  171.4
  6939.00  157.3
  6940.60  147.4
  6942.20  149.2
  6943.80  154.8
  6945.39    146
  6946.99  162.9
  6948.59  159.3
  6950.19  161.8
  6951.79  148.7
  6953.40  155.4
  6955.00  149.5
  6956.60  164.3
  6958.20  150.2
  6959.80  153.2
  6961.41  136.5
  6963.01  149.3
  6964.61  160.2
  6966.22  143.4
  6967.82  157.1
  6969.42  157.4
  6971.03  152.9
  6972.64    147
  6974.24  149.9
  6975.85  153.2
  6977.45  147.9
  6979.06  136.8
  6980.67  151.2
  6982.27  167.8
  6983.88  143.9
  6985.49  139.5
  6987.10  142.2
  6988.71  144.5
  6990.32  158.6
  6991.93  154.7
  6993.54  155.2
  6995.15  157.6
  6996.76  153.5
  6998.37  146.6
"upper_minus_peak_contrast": -9.2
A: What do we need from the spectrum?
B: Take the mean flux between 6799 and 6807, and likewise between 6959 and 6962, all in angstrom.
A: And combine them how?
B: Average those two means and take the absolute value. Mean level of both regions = 148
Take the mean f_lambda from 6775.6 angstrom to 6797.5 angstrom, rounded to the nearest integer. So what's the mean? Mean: 145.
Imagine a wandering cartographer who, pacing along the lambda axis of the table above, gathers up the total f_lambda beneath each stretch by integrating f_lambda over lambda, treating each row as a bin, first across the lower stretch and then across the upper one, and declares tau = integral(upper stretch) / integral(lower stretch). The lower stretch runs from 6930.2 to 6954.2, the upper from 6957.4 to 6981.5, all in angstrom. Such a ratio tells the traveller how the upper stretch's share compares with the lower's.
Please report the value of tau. 0.96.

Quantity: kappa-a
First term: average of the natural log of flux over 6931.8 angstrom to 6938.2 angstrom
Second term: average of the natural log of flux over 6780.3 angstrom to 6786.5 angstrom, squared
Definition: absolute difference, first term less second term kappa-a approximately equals 19.1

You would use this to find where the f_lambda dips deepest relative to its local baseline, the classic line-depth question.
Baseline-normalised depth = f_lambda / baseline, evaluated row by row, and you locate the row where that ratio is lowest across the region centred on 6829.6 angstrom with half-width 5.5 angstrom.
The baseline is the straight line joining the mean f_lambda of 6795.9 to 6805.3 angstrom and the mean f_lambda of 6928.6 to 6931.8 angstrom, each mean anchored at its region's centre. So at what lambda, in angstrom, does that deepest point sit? 6834.35 angstrom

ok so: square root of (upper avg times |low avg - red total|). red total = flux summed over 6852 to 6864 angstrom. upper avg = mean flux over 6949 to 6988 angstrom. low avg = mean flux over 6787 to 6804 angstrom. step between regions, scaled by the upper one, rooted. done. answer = 365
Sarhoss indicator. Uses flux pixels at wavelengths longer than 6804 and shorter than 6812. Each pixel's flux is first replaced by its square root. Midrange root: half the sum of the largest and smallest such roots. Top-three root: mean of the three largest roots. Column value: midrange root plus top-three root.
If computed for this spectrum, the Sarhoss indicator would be 25.0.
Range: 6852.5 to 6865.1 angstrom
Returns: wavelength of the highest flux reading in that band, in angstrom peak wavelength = 6853.26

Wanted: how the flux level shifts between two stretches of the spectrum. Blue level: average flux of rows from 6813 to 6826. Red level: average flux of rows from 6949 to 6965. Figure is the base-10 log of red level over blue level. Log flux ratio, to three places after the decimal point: -0.011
